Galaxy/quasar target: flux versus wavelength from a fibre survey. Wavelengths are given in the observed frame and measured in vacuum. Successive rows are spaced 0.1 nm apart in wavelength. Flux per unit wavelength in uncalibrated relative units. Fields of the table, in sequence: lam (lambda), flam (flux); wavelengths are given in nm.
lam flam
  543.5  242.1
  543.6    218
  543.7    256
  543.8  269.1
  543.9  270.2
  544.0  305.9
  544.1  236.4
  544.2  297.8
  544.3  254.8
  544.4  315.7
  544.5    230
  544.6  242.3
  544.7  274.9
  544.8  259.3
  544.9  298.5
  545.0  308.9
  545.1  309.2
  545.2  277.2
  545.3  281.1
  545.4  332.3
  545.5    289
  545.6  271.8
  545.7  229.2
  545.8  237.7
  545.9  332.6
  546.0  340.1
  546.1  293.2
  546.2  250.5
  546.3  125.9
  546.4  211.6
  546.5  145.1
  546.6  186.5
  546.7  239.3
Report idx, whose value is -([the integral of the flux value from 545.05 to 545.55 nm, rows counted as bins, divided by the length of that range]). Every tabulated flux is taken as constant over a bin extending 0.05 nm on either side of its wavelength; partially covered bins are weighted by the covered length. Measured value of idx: -298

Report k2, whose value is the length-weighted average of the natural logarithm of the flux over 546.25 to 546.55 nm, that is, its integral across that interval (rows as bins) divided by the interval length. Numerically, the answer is 5.06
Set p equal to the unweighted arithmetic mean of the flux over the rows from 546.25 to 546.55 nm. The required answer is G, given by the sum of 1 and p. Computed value 162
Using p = 161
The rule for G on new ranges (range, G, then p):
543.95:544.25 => 281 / 280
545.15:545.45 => 298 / 297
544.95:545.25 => 299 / 298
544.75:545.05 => 290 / 289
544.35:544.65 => 264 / 263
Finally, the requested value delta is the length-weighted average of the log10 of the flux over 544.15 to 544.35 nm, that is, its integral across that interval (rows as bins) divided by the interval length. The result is 2.44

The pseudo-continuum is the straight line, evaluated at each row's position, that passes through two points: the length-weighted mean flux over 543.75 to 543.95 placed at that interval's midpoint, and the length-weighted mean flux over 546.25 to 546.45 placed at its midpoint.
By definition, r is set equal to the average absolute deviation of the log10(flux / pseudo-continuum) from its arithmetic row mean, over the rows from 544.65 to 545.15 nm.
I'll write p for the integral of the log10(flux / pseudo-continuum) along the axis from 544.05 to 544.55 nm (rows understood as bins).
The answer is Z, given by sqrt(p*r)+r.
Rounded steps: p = 0.0113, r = 0.037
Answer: 0.058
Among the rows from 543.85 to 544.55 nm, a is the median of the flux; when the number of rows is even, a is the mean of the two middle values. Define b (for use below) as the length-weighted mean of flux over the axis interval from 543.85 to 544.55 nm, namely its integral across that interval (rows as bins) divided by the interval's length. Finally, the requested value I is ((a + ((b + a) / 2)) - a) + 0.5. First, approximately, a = 270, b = 273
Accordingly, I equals 272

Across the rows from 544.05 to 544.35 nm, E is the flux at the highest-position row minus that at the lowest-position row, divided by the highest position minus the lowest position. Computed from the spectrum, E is 92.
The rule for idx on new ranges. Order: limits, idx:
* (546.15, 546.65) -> -184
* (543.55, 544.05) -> -264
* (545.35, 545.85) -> -272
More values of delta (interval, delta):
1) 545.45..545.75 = 2.42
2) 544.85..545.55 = 2.48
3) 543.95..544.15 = 2.43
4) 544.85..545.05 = 2.48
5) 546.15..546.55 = 2.25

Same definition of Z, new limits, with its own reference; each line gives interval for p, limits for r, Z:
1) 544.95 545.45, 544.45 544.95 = 0.098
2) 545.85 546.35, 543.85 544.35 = 0.089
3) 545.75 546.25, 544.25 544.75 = 0.109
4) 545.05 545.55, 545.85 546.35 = 0.205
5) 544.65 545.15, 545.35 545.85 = 0.085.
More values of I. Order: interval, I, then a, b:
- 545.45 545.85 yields 256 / 255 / 257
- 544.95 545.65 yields 293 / 289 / 296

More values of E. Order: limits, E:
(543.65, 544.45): 85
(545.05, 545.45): 77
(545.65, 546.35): -172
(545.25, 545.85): -87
